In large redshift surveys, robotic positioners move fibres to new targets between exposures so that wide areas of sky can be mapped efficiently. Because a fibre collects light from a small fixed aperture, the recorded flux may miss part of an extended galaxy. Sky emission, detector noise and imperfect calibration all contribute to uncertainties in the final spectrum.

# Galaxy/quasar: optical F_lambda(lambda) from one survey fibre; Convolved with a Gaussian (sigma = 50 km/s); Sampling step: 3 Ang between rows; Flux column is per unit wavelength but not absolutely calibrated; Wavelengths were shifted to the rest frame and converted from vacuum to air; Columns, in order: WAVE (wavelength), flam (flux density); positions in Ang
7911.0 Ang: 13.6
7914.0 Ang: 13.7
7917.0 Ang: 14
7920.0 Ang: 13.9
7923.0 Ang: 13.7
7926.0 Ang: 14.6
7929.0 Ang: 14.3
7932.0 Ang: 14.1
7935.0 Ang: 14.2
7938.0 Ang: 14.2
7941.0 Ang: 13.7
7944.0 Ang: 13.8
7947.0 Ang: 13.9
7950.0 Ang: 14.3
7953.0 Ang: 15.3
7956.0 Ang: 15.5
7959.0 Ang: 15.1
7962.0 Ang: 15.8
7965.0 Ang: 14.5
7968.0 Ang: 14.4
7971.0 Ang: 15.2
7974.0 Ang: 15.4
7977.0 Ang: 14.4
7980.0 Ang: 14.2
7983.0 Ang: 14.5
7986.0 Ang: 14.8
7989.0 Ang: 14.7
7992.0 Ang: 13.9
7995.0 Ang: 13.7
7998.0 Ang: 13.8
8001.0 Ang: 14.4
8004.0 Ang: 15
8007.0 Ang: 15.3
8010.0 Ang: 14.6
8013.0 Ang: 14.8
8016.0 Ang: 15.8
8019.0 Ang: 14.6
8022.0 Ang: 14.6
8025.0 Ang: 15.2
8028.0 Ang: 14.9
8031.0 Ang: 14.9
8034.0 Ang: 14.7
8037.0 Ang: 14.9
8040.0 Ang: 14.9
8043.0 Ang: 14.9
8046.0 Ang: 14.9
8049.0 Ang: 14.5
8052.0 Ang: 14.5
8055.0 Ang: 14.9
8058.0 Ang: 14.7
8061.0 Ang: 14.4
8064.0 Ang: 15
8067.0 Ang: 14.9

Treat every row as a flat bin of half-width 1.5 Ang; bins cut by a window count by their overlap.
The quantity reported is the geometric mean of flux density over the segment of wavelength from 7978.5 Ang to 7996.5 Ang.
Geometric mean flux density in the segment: 14.3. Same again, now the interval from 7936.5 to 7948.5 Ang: 13.9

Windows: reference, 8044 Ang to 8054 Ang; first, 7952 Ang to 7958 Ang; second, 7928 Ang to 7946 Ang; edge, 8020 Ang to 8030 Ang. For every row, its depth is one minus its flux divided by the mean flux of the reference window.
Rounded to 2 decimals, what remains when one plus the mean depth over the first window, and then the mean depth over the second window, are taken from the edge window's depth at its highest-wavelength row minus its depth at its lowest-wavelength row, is -1.01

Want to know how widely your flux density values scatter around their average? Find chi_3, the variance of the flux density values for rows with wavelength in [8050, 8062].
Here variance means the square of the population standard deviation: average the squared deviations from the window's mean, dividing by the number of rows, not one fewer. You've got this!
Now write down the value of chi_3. 0.04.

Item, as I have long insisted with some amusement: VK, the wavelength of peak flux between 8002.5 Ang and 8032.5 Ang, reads 8016.0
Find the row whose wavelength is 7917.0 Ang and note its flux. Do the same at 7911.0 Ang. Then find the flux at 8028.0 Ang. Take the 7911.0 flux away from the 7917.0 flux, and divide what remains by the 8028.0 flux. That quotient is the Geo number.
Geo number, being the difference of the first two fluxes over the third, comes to 0.03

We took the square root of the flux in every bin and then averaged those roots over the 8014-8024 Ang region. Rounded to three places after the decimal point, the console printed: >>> 3.872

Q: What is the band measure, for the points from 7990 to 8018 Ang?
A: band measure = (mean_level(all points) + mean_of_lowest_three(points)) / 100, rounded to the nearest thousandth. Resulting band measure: 0.284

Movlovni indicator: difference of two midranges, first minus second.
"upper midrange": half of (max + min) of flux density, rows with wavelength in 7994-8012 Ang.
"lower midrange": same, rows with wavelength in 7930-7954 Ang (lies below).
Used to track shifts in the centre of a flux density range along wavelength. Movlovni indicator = 0.0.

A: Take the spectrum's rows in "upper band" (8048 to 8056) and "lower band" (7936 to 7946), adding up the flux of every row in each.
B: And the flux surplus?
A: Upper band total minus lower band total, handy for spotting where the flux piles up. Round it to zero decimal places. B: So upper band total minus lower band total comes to 2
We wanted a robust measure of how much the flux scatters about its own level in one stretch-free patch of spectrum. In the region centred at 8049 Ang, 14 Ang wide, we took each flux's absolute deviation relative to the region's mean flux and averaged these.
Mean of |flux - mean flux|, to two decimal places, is 0.19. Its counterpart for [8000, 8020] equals 0.38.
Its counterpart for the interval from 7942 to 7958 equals 0.67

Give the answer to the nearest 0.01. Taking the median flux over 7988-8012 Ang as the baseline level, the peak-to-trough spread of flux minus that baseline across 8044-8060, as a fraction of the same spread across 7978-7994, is 0.44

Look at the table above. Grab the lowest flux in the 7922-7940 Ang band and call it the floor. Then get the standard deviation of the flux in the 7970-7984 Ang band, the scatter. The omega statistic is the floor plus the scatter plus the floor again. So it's 27.9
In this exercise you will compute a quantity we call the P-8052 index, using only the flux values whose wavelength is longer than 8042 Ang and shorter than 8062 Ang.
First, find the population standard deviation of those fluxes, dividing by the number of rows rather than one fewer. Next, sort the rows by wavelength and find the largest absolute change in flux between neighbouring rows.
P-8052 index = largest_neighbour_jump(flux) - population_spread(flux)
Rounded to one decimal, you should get 0.2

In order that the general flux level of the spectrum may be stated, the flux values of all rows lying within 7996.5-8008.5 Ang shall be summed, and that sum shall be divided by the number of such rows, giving 14.6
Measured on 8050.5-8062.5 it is 14.6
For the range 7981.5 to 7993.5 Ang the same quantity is 14.5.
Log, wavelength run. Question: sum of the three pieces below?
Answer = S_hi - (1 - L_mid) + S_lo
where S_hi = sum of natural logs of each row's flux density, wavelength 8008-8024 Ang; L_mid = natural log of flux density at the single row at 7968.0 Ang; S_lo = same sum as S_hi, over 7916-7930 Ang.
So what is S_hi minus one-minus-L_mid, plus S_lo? 28.4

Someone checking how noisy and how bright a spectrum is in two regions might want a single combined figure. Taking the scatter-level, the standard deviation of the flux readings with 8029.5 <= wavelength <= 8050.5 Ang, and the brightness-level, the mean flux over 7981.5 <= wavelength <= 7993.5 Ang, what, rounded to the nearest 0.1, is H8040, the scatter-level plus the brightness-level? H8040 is 14.6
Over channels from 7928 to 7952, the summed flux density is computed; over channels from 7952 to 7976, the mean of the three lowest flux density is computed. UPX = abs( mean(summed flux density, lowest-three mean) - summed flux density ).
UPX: 48.9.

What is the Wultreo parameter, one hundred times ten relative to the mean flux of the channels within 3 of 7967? 69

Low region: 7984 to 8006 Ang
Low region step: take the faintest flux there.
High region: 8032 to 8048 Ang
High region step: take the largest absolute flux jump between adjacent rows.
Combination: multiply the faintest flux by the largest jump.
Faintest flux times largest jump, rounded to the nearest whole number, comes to 3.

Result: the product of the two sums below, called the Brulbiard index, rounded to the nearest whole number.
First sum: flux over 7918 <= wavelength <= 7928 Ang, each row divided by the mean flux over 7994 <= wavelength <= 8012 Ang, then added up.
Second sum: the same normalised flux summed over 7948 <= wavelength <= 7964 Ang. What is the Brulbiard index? 15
